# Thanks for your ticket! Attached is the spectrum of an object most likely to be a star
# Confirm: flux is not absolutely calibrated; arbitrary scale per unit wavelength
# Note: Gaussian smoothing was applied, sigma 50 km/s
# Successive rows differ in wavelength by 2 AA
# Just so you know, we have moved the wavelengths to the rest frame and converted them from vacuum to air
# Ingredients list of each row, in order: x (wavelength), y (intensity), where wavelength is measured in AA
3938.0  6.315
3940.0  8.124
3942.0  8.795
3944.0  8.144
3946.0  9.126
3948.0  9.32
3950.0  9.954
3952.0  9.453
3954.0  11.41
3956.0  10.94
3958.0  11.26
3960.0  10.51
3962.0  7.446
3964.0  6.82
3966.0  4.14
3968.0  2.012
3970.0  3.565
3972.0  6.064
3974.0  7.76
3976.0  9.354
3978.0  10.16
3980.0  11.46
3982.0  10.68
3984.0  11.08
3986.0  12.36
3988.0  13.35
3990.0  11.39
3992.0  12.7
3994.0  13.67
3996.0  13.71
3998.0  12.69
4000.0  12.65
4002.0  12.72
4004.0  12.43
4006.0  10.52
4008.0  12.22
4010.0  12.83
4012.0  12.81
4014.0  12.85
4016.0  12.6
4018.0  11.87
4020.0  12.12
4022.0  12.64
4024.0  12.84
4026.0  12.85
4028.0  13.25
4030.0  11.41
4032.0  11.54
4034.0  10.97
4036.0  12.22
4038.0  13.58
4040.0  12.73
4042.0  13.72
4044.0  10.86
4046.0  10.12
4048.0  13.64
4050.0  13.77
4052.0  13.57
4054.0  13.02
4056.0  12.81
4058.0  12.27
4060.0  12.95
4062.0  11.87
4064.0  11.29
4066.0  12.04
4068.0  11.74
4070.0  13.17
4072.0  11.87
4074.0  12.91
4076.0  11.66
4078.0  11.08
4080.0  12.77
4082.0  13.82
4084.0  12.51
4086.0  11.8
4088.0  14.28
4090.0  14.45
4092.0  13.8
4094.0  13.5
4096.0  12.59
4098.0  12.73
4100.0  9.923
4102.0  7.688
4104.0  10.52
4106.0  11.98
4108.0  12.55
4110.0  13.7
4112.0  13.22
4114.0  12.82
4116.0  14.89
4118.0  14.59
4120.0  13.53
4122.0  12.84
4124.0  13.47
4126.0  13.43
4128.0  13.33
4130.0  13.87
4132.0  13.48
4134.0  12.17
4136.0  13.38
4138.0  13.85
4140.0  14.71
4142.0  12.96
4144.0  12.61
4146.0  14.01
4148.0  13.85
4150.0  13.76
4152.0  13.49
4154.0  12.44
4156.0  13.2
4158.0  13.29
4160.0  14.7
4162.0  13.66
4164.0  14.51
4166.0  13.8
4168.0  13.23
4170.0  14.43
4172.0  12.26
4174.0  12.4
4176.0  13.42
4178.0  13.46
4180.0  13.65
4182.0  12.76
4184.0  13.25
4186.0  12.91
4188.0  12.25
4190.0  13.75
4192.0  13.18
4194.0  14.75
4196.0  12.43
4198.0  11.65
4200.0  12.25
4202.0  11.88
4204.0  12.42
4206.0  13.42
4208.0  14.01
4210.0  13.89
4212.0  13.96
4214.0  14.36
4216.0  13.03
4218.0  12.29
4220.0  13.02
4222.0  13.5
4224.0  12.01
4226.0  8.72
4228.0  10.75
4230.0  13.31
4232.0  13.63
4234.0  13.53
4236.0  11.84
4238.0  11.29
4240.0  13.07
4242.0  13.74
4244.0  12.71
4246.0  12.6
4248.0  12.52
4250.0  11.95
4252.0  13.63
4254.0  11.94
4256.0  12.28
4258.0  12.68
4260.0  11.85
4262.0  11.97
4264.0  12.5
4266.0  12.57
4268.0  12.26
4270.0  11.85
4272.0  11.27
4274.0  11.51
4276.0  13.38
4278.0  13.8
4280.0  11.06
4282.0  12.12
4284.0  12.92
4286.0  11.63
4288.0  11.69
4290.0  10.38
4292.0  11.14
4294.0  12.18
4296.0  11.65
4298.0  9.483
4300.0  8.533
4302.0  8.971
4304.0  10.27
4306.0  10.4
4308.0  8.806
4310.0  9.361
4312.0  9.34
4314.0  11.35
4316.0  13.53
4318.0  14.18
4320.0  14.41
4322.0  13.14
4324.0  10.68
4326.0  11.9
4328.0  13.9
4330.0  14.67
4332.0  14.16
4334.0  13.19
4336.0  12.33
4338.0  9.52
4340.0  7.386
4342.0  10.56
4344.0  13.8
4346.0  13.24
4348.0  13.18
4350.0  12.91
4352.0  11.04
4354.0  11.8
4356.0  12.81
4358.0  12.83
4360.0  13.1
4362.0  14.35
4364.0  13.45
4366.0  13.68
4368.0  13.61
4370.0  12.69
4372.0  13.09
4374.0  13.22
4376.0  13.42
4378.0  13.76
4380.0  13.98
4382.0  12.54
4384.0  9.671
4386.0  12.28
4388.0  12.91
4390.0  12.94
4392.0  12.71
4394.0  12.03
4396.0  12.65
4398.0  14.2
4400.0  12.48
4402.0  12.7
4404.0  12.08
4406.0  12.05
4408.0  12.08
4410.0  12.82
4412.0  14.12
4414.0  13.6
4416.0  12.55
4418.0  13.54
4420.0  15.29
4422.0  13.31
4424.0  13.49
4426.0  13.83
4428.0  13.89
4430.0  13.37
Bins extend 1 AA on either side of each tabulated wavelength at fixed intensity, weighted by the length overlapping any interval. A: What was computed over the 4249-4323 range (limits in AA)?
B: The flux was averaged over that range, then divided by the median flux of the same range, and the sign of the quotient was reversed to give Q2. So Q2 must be -0.985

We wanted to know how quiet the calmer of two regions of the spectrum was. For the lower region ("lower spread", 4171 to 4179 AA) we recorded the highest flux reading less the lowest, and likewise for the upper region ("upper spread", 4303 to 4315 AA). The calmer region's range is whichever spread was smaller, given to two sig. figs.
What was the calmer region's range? 1.2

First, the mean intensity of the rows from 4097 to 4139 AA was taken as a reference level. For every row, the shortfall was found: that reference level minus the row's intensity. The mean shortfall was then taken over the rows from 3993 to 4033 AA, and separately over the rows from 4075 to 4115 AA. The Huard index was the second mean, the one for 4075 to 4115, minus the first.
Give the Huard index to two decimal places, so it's 0.14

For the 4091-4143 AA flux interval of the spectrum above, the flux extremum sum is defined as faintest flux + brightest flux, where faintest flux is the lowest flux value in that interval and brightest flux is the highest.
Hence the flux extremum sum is 22.6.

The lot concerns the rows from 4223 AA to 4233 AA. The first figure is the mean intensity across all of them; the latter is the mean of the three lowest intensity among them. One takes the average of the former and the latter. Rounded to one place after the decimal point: 11.1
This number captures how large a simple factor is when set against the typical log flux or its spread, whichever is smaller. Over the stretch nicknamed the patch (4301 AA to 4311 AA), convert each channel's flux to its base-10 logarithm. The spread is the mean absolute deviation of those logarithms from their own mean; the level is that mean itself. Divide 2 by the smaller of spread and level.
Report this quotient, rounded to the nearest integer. 72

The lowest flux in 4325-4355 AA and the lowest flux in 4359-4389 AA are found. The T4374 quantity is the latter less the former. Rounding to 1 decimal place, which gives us 2.3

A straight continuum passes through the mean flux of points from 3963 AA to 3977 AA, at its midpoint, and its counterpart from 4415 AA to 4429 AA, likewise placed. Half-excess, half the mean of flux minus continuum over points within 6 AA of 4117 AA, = 2.7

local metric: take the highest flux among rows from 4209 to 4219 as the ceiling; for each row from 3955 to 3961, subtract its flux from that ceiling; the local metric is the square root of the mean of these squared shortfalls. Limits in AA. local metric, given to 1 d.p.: 3.5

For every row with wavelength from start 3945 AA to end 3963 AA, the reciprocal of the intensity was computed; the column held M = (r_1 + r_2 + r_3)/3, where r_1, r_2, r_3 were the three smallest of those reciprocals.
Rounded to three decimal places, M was 0.089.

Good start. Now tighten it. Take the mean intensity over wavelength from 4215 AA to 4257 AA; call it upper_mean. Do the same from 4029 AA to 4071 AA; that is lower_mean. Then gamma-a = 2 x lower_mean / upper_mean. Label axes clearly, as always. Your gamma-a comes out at 1.98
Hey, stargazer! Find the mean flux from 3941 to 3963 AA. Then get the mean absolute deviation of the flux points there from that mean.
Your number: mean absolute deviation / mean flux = 0.11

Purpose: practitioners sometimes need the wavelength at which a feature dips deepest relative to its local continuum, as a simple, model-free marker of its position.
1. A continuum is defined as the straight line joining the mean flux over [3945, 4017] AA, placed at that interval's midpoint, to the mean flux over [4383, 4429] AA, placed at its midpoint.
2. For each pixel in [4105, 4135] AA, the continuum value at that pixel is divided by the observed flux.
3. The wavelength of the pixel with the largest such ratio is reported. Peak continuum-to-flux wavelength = 4106.0 AA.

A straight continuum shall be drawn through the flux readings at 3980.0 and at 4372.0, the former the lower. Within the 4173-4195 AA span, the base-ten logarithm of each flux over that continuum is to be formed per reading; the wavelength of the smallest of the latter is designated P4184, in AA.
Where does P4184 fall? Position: 4188.0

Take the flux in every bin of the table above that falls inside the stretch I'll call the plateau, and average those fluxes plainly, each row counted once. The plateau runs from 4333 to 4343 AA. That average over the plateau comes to 10.6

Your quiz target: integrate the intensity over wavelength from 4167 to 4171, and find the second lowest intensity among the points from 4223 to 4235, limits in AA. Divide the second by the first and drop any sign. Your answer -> 0.194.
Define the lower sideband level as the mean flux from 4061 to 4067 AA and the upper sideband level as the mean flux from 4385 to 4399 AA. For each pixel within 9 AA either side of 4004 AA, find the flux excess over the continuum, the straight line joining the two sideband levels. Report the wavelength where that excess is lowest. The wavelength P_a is 4006.0 AA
